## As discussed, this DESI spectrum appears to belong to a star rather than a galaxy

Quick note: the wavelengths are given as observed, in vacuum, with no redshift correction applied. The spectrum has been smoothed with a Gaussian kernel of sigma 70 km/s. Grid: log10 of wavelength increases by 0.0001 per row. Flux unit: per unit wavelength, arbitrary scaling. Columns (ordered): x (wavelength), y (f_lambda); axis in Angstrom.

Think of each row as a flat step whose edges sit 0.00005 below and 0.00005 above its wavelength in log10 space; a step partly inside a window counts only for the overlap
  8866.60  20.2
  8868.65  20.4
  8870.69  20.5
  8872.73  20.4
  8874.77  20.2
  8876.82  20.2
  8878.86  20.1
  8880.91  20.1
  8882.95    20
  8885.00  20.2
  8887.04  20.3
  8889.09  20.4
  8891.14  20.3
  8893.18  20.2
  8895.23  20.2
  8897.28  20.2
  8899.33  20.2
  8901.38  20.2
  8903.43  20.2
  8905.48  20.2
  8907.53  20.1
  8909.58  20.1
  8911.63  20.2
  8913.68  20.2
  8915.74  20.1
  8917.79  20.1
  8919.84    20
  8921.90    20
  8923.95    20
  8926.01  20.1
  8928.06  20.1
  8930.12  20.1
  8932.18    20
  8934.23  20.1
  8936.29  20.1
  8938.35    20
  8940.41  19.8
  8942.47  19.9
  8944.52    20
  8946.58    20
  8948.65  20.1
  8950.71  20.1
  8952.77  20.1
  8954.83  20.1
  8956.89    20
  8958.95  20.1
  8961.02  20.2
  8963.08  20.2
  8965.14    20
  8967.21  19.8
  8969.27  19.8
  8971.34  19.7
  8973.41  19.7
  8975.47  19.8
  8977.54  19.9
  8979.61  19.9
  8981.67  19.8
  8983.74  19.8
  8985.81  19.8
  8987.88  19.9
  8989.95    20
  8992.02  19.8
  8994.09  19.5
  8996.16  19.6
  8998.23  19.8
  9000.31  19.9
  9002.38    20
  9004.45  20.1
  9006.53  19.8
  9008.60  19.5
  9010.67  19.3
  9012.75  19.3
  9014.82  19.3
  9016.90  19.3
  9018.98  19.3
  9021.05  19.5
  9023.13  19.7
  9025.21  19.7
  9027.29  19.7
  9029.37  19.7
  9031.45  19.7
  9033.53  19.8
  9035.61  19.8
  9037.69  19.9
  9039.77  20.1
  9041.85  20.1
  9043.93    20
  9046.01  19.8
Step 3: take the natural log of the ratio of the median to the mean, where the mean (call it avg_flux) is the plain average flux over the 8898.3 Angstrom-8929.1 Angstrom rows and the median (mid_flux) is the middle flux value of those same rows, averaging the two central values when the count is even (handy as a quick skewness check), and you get -0.0010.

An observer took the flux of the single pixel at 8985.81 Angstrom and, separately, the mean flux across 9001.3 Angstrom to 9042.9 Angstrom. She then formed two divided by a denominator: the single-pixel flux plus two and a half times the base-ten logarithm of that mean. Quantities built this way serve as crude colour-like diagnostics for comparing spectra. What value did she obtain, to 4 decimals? 0.0868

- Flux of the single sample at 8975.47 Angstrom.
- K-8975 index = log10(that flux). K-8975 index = 1.30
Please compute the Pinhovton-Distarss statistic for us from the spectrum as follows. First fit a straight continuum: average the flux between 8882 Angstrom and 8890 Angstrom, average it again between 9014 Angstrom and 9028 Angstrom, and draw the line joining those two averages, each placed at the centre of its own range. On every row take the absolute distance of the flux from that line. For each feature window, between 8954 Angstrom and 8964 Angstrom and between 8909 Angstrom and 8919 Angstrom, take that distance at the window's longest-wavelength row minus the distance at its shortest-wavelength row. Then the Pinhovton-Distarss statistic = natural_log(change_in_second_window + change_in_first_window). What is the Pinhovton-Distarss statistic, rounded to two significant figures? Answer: -1.7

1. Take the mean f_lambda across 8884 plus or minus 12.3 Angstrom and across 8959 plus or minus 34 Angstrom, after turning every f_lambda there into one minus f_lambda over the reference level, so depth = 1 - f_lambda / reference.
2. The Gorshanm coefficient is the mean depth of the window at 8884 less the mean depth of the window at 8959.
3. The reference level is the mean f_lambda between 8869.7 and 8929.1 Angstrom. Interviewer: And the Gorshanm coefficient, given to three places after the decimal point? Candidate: -0.013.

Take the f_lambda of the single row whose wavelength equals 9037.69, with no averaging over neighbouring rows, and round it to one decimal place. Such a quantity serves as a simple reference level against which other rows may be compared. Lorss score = 19.9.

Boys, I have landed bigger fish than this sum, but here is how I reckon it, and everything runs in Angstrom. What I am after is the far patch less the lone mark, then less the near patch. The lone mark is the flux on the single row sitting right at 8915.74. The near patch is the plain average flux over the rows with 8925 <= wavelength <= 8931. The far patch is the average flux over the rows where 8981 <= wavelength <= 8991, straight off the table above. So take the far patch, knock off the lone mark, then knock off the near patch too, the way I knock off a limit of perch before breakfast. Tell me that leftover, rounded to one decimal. -20.3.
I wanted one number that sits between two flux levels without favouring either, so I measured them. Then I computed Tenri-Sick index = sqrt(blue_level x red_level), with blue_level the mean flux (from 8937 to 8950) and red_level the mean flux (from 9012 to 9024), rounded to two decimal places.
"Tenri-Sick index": 19.68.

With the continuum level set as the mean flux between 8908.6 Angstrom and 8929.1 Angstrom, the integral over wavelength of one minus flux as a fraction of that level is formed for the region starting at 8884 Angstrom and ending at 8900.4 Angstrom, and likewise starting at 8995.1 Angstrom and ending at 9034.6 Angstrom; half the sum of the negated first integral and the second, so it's 0.52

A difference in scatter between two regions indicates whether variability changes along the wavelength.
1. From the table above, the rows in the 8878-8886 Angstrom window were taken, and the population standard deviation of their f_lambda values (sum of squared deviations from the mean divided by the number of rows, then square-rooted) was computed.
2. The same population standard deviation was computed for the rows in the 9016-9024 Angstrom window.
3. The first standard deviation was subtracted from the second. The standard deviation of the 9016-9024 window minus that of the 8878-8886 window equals 0.10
